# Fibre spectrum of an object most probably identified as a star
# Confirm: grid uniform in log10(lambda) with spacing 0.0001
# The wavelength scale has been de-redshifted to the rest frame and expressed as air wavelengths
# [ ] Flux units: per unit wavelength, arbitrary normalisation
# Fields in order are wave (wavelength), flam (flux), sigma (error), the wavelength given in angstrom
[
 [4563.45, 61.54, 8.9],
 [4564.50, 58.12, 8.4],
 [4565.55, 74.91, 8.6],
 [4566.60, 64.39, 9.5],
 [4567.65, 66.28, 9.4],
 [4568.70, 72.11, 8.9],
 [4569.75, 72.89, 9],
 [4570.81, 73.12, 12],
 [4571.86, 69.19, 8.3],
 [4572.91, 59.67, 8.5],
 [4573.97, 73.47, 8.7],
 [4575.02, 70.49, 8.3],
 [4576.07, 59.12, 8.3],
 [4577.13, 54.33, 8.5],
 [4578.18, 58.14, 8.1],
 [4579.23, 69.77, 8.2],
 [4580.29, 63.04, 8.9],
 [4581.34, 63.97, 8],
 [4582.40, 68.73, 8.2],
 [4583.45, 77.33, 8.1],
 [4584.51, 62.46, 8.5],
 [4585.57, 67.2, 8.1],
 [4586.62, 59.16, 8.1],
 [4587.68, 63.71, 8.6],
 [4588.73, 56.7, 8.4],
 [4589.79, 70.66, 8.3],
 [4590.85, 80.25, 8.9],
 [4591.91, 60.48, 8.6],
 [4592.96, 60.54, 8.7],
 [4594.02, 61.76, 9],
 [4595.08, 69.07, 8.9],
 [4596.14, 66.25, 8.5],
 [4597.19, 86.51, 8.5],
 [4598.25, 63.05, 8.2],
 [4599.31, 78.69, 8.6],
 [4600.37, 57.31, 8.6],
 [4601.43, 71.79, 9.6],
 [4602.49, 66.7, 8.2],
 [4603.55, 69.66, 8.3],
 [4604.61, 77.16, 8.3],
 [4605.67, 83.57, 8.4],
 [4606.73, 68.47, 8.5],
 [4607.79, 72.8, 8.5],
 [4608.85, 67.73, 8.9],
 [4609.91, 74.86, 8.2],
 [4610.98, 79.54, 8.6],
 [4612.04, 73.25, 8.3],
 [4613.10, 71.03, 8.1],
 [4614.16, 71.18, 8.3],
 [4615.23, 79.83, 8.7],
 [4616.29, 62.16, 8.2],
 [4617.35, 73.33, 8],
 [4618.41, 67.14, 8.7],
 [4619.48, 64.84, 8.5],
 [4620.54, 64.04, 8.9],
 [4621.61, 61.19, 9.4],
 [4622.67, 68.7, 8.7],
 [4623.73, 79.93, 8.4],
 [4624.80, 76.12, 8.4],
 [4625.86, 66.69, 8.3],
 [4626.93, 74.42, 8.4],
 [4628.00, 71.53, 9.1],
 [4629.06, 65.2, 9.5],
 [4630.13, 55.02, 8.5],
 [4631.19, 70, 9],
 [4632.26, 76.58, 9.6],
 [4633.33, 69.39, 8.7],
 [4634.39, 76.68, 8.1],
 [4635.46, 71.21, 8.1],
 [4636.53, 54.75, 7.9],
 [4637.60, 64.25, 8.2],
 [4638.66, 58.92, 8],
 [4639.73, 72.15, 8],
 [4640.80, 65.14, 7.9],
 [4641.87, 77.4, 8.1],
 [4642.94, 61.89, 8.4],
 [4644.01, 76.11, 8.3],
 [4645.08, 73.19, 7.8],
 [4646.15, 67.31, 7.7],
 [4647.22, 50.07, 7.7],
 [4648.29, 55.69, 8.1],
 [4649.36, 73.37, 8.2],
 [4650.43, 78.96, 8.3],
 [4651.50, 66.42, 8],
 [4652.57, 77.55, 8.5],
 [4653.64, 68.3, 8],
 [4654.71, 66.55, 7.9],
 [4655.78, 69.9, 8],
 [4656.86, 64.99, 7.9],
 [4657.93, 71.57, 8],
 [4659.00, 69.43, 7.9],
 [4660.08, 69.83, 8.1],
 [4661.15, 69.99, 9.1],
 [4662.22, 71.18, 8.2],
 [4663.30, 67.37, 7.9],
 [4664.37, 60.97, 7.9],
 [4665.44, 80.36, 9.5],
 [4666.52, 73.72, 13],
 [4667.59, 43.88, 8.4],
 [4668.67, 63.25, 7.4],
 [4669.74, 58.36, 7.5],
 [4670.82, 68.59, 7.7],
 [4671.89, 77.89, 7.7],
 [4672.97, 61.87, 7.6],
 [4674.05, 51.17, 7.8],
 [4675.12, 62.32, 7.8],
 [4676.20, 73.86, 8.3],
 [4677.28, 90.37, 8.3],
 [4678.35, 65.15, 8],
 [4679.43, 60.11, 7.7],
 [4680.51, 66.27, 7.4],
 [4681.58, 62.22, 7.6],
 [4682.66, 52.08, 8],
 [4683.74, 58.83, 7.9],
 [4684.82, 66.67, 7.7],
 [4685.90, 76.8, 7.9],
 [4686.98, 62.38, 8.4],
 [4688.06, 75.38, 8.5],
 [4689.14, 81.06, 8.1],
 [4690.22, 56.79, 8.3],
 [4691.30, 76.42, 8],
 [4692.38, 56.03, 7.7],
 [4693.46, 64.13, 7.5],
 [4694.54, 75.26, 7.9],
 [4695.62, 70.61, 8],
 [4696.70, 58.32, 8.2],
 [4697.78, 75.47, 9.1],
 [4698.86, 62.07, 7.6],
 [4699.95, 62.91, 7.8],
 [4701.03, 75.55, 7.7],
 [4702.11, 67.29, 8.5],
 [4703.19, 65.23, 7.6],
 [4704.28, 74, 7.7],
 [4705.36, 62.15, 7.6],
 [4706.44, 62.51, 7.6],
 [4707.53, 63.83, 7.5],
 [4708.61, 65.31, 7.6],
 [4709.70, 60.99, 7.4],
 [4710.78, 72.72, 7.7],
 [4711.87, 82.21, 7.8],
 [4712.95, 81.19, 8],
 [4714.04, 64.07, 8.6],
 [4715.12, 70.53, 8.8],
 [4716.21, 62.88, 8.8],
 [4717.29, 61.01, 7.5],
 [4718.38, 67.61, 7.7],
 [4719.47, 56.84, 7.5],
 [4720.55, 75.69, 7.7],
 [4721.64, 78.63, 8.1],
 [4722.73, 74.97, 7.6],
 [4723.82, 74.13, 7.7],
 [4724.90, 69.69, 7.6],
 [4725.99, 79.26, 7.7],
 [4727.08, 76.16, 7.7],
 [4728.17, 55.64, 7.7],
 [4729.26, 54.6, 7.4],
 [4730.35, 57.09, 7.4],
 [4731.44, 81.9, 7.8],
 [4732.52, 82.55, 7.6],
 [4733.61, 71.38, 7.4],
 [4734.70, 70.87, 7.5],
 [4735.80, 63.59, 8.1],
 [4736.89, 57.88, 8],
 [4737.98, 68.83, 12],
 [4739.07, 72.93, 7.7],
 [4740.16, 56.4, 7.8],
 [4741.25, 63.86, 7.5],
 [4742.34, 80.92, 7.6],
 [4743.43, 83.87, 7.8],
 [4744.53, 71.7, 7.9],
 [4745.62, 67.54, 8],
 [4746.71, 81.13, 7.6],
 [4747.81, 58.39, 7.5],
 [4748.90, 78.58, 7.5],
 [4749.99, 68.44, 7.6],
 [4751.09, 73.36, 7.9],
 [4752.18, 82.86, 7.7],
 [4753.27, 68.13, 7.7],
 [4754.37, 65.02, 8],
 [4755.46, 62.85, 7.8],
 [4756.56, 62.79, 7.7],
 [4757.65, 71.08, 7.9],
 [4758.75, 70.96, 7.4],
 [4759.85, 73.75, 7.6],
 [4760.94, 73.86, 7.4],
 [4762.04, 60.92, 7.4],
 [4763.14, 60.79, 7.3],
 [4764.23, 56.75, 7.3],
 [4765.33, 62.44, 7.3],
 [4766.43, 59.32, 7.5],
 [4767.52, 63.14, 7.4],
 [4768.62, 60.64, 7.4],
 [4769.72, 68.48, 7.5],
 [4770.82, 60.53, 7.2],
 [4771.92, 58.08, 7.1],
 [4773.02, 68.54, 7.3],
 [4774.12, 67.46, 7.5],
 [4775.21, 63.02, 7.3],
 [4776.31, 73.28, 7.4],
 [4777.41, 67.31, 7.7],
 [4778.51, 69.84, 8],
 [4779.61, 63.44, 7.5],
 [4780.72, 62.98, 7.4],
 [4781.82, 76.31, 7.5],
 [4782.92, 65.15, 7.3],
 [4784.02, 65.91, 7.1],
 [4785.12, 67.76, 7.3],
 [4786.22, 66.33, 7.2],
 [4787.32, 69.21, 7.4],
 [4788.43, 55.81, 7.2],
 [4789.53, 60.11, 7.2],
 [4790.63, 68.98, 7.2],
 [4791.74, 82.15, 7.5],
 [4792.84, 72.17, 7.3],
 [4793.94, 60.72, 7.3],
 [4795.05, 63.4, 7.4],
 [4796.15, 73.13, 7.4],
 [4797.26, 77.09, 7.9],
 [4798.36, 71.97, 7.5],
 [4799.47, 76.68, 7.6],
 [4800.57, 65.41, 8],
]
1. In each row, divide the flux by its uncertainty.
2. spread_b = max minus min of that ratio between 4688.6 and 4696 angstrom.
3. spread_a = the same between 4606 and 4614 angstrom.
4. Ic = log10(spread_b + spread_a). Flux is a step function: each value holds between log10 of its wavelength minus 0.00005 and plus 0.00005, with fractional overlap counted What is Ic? 0.68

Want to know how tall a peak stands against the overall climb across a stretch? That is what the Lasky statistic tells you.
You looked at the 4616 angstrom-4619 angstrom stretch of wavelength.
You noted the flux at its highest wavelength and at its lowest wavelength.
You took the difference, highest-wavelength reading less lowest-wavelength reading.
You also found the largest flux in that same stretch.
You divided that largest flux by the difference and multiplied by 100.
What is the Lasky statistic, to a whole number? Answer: 1472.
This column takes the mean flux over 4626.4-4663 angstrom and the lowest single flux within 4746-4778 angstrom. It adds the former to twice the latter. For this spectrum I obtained 181.9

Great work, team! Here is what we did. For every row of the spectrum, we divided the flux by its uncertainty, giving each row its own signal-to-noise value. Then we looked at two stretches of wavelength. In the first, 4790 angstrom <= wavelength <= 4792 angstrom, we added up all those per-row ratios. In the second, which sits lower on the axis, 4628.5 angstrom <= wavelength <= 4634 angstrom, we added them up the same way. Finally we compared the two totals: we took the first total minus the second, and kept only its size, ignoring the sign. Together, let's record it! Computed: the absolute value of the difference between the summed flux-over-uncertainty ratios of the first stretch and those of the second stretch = 17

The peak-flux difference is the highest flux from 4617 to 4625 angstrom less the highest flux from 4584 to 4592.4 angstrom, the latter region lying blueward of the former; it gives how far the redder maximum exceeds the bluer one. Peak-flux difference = 0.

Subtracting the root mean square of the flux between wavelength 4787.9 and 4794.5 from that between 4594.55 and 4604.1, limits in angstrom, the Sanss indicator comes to 3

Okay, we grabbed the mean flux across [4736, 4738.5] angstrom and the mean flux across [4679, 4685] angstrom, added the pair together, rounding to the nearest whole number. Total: 124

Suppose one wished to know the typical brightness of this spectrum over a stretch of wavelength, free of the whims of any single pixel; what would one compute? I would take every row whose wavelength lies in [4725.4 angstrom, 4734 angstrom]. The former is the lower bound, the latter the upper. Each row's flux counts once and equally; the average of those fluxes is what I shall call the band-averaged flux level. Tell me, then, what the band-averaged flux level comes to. 69.8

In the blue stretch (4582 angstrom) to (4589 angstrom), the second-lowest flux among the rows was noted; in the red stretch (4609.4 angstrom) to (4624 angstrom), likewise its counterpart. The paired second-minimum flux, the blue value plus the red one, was 121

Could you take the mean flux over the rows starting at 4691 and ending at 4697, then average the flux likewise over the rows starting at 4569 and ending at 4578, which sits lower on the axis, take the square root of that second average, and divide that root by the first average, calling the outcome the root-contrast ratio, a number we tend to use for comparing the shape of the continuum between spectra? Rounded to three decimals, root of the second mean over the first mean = 0.122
